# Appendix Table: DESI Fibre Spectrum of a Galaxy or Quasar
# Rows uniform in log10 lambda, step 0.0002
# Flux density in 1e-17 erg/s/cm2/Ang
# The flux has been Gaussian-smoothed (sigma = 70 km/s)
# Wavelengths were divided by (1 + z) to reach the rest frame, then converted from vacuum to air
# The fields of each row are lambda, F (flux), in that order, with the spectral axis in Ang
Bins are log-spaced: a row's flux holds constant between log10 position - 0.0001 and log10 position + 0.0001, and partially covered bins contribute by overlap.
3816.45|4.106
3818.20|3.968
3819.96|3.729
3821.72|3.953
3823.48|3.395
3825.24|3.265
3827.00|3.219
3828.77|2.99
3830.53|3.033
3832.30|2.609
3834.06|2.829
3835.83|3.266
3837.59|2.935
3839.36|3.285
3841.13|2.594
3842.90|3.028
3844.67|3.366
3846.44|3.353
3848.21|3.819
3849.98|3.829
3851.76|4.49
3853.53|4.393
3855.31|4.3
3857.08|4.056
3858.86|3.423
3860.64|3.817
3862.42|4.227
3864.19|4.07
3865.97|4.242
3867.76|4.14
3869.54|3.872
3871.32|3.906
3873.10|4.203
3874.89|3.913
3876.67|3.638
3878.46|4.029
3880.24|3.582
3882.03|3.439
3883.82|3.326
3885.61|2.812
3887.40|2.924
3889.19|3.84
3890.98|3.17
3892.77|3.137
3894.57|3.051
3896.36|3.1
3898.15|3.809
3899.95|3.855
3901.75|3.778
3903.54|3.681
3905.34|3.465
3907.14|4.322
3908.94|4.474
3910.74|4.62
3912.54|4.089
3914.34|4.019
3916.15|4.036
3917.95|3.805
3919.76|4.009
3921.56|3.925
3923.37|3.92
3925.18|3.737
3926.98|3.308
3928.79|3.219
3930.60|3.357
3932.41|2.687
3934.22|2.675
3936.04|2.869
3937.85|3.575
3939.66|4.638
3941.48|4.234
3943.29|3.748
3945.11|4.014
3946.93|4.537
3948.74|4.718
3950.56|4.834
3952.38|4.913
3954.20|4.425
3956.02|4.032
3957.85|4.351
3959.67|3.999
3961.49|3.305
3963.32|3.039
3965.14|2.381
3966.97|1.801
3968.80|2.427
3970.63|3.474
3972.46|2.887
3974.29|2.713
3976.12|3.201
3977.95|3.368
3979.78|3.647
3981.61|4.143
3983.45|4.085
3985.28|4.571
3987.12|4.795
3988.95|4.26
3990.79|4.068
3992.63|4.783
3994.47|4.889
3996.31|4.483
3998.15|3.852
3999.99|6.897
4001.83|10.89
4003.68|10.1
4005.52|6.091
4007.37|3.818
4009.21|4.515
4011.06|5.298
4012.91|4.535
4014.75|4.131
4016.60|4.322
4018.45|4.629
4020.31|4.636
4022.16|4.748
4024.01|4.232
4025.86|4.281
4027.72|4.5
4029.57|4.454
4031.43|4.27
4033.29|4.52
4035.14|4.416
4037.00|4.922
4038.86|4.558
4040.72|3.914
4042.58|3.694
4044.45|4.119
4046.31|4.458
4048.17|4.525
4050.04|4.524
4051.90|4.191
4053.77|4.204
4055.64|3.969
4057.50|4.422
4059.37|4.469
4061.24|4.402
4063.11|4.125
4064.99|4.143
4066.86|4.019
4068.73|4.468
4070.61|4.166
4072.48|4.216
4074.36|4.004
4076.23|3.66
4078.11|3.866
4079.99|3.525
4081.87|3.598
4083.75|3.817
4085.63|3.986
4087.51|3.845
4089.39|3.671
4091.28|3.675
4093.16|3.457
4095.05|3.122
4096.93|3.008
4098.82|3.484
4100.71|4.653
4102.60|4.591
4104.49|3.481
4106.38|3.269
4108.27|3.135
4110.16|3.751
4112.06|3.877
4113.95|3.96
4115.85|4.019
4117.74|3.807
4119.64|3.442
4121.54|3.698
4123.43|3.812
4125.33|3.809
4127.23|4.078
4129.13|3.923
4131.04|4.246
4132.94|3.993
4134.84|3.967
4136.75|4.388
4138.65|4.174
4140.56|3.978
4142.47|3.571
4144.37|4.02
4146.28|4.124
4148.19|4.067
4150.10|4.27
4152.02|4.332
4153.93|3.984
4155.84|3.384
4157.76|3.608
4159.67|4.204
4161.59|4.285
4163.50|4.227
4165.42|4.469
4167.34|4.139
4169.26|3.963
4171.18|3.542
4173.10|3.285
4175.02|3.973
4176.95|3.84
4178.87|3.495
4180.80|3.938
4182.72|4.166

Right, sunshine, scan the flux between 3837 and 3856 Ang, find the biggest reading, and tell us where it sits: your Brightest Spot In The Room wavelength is 3851.76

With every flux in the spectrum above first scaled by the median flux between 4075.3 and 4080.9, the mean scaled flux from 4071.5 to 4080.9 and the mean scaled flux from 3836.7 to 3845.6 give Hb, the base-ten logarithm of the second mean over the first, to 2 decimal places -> -0.10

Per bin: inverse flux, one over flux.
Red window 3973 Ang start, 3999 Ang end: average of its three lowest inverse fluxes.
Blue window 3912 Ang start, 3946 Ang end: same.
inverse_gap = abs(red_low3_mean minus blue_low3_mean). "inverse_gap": 0.025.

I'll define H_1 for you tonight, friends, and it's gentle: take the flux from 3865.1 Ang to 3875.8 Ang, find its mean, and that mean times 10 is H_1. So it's 40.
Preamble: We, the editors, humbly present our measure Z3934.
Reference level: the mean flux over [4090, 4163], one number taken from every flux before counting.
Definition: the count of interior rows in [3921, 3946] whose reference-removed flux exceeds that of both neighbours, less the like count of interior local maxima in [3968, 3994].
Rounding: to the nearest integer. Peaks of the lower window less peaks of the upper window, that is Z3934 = -1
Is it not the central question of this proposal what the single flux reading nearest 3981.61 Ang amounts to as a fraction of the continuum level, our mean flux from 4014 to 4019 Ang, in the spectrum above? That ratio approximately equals 0.95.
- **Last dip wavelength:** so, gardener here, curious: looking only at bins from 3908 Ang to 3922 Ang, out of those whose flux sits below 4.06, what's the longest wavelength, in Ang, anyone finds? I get 3921.56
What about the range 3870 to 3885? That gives 3883.82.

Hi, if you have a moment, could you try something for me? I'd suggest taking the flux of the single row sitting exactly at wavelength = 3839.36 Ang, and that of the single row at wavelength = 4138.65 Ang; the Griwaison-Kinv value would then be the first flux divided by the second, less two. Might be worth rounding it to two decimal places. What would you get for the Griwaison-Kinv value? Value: -1.21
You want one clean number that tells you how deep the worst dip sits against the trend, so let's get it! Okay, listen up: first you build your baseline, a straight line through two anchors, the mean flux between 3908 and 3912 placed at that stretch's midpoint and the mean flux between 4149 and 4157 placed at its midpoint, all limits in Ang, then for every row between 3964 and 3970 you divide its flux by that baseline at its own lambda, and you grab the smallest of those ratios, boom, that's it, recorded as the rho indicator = 0.41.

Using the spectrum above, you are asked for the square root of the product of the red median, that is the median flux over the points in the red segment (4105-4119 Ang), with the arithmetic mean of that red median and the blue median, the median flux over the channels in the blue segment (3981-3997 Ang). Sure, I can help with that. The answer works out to 3.97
